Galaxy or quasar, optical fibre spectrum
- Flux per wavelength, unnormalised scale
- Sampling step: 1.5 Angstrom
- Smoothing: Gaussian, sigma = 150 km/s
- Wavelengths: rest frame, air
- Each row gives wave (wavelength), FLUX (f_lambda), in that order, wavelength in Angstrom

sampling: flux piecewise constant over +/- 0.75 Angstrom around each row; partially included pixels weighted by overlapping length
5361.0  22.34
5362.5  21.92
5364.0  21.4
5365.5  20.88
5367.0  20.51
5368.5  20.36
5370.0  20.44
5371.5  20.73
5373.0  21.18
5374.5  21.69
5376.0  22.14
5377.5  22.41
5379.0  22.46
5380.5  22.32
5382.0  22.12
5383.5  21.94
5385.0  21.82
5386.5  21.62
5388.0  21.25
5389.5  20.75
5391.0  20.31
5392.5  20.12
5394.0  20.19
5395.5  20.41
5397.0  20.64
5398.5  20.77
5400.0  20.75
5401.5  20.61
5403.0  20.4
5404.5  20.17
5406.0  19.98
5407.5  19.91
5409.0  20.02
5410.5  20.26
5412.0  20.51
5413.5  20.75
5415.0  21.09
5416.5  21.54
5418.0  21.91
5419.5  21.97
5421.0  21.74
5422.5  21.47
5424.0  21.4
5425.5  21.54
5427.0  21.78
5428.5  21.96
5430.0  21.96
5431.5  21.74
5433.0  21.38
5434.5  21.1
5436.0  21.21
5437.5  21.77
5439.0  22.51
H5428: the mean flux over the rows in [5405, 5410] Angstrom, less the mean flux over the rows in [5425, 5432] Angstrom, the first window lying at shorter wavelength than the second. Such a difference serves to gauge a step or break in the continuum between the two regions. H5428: -1.8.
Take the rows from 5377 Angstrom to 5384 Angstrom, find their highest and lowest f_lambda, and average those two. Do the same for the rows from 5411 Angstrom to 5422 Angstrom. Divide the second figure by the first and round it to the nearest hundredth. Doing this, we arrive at 0.96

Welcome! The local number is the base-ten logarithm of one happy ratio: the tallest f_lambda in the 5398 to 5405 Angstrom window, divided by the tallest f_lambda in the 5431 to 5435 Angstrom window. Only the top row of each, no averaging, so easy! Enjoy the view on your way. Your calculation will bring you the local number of -0.020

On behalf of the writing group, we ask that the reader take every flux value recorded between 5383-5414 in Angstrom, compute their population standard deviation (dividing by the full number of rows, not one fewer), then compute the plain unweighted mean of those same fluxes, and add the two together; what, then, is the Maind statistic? 21.2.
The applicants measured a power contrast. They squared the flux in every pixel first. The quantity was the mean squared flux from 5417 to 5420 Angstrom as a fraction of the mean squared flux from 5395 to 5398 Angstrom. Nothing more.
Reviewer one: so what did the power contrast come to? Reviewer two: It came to 1.14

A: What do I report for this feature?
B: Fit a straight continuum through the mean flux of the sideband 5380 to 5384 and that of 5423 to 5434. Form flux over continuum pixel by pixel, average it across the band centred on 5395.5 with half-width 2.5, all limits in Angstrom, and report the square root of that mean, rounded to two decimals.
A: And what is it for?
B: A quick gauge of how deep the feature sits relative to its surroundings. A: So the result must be 0.96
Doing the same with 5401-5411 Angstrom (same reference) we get 0.96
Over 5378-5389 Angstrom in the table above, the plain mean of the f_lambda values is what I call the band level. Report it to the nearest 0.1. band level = 21.9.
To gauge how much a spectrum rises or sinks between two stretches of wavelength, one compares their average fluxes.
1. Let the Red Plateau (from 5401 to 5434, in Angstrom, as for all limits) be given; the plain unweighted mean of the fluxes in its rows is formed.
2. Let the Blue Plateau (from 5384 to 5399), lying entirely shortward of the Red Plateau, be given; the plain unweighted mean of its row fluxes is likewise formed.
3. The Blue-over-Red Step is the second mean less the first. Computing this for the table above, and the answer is -0.3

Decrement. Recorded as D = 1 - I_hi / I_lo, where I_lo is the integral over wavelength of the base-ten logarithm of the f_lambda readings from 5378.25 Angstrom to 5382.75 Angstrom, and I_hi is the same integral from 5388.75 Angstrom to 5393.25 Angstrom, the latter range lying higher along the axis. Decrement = 0.029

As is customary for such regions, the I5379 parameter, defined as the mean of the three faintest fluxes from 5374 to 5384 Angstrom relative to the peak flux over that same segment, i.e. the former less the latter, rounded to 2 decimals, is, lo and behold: -0.54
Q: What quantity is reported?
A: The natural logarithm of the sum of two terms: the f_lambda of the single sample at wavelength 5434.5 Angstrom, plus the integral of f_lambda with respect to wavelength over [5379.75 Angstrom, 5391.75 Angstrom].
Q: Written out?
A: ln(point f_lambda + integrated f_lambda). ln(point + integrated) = 5.63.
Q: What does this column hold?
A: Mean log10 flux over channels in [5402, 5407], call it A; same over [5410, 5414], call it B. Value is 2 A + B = 3.92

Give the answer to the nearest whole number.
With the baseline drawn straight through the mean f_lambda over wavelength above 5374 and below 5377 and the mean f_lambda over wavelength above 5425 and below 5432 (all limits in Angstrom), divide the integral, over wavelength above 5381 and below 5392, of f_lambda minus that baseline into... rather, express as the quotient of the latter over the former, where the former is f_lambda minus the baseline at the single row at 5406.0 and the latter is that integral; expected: 3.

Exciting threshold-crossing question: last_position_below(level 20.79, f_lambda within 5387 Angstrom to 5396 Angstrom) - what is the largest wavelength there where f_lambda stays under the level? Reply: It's 5395.5 Angstrom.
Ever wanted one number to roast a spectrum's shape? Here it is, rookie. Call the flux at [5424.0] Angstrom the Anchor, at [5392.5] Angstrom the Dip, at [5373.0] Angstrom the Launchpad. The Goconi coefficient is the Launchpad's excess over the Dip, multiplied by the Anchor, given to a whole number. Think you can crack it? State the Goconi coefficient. 23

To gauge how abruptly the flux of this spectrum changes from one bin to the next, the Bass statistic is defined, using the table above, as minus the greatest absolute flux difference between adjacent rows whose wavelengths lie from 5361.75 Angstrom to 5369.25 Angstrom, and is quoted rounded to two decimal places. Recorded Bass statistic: -0.52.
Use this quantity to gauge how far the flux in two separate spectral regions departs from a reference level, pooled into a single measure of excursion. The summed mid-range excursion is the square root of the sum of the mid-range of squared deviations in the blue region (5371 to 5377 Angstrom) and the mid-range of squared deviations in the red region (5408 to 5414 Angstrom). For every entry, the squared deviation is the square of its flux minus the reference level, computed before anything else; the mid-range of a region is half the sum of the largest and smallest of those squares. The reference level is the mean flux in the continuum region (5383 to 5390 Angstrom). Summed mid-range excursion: 1.3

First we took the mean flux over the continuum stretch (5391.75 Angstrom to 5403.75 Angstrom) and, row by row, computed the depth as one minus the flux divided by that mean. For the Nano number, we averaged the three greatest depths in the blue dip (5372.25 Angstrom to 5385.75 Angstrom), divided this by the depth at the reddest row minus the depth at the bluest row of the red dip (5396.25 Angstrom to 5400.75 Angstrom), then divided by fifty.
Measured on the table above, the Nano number 0.20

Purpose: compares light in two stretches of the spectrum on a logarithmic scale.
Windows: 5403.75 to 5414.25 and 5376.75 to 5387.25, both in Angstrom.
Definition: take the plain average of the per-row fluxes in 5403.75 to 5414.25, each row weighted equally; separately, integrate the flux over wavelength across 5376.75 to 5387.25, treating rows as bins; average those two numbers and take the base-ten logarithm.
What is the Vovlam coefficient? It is 2.10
